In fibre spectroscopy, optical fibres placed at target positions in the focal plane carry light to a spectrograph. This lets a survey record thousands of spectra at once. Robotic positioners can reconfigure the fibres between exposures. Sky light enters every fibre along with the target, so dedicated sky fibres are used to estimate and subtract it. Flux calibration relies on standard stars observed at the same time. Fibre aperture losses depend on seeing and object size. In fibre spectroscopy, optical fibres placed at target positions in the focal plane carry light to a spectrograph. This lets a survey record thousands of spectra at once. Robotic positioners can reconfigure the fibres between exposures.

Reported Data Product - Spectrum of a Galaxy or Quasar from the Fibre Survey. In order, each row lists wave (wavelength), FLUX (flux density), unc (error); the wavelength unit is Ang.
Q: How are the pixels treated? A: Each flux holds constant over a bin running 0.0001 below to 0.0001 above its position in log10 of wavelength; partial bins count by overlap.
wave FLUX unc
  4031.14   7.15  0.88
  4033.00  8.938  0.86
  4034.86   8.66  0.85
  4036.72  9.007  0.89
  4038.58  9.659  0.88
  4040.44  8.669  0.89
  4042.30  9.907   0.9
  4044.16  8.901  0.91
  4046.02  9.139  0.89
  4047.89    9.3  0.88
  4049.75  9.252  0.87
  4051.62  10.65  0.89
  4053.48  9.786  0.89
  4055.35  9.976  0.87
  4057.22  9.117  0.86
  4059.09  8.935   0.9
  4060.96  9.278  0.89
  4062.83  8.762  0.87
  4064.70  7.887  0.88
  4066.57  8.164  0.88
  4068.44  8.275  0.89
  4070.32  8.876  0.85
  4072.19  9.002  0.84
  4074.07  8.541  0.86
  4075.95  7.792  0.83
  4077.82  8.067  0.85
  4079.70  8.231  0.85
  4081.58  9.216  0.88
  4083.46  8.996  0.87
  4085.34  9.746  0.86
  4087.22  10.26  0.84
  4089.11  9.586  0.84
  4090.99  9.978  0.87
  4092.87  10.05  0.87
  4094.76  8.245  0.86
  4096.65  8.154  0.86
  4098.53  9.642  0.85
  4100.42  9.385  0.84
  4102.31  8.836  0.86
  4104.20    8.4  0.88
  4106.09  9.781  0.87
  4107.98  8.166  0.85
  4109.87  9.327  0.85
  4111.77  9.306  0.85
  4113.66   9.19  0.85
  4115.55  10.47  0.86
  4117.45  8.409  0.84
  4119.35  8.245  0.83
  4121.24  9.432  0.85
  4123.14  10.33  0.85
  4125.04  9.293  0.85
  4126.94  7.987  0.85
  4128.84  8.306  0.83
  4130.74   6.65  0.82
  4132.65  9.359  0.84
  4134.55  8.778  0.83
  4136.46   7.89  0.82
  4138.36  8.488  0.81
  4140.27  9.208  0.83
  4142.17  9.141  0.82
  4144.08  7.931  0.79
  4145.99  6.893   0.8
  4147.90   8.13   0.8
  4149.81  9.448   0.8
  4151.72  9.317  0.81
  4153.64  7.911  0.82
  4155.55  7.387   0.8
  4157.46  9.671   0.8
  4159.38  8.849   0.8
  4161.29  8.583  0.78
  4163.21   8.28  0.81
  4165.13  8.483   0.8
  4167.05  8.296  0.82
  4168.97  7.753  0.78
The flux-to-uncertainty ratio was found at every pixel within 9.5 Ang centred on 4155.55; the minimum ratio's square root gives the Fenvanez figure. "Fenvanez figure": 3.04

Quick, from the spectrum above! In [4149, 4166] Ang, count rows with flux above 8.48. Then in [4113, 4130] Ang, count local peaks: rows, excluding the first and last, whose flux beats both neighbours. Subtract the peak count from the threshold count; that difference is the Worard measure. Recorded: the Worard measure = 4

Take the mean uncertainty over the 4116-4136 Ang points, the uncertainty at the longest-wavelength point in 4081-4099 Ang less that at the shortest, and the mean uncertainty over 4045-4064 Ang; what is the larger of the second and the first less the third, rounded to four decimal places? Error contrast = -0.0300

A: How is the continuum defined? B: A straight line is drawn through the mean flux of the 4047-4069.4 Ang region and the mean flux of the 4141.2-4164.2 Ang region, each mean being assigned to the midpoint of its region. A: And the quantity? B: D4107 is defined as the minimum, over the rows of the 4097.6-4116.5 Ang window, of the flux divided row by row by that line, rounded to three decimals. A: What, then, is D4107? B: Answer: 0.931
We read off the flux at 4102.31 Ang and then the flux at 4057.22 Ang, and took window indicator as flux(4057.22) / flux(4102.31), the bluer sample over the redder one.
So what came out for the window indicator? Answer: 1.03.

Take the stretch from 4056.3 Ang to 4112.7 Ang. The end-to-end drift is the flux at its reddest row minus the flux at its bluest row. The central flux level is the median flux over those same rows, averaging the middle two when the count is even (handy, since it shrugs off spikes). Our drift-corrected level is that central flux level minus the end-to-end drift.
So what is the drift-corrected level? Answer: 8.8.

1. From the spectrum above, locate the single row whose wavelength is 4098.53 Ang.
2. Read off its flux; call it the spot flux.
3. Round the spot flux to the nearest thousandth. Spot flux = 9.642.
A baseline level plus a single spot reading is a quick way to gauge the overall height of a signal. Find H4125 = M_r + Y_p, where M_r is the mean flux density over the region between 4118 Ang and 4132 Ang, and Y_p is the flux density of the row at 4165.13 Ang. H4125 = 17.1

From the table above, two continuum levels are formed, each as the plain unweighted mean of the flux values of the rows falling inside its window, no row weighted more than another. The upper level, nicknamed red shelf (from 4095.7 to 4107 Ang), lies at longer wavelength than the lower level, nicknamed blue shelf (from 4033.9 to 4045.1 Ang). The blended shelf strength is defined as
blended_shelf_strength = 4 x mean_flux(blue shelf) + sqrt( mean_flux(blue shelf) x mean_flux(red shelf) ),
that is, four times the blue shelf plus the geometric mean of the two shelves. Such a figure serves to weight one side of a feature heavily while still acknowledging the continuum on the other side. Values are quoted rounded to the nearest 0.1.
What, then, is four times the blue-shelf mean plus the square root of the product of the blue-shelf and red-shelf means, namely 45.6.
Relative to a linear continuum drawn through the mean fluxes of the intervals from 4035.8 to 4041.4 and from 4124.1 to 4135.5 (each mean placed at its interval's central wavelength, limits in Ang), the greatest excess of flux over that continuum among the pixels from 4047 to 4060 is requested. 1.6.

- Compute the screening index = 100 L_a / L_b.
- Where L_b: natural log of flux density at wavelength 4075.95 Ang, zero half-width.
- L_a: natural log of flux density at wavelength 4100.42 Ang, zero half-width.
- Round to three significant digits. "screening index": 109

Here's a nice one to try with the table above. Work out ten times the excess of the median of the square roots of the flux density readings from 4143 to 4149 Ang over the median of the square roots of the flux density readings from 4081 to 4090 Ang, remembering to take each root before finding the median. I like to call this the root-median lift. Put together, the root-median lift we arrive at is -2.8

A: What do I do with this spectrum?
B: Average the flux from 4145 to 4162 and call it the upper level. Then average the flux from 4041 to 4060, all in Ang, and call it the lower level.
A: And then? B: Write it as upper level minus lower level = -1.0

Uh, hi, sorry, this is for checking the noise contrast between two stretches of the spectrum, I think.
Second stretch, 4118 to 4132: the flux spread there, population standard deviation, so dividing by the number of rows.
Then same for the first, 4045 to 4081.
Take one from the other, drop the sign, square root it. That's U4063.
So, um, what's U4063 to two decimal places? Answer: 0.62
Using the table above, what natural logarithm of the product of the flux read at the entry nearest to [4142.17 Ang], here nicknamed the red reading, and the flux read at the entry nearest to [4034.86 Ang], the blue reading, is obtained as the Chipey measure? 4.37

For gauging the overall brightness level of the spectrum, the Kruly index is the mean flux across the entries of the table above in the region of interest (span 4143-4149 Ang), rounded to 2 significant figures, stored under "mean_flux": 7.7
